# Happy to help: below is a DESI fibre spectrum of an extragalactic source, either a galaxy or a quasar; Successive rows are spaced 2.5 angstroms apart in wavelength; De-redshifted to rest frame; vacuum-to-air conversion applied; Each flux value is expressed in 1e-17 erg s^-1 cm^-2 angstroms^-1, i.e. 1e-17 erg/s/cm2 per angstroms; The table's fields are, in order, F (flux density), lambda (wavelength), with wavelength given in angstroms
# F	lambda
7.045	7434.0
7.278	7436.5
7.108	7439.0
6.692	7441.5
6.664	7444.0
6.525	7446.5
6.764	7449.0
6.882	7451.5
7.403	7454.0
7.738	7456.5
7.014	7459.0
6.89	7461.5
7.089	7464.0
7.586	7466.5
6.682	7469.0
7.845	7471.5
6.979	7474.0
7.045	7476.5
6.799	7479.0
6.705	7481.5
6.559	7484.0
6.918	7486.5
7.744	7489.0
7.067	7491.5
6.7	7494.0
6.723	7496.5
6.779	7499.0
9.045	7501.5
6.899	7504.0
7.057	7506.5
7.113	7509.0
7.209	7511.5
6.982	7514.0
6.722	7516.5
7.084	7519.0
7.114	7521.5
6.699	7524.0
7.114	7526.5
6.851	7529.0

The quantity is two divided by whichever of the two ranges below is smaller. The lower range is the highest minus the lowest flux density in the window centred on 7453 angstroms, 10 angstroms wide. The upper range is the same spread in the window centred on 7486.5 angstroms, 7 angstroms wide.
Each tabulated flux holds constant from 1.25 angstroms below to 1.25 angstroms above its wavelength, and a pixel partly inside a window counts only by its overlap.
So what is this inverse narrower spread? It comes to 2.1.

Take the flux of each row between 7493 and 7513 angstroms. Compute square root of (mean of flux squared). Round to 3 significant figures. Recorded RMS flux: 7.23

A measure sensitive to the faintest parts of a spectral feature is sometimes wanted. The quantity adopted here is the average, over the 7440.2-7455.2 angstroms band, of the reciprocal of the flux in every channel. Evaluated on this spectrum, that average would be 0.147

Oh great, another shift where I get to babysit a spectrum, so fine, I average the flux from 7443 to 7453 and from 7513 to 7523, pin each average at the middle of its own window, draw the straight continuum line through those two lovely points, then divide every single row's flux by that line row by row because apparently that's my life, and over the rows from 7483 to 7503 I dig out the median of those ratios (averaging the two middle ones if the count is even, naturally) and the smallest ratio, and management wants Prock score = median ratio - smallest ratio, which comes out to 0.04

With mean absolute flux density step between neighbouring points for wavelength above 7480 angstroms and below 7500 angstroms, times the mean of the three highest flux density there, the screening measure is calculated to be 2.5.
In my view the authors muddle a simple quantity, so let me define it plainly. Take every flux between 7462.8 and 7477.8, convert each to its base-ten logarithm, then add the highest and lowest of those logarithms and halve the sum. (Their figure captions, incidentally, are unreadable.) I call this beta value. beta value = 0.860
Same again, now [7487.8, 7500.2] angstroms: 0.858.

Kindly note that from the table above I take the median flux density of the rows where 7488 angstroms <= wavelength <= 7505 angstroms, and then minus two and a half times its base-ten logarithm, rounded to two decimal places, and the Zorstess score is -2.10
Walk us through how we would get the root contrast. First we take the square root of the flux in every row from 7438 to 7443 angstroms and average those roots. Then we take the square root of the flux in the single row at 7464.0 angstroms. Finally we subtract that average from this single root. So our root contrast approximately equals 0.04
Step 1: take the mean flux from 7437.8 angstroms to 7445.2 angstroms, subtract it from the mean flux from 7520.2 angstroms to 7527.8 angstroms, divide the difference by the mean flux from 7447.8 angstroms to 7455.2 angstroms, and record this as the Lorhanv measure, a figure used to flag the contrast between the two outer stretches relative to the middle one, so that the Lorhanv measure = 0.022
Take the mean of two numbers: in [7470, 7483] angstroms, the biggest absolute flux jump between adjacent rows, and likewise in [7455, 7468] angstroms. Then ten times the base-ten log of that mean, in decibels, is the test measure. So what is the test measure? -1.0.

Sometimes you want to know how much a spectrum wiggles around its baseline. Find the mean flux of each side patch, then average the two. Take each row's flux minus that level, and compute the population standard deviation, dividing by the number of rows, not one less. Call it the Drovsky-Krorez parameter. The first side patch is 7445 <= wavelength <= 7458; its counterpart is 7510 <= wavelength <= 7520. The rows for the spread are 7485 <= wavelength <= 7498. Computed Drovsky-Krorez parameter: 0.38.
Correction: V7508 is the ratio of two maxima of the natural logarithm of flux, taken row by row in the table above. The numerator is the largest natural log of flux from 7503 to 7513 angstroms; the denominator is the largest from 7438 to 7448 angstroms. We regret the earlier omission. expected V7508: 1.01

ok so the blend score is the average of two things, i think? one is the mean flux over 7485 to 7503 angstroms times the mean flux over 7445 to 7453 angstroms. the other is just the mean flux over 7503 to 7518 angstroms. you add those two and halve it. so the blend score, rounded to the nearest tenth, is 28.0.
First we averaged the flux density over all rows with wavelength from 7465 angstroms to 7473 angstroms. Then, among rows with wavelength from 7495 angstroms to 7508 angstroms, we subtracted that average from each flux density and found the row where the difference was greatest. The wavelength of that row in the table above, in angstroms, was 7501.5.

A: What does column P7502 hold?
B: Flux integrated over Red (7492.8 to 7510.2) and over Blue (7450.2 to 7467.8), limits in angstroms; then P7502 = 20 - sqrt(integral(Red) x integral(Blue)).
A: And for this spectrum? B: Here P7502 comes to -106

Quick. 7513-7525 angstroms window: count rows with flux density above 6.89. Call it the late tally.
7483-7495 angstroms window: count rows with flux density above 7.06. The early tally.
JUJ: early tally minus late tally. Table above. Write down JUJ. -1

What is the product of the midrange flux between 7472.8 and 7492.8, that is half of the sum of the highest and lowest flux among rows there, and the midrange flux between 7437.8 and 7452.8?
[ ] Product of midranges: 48.7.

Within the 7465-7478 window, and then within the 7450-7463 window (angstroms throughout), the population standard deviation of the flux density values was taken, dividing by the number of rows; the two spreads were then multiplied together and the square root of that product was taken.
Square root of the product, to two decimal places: 0.38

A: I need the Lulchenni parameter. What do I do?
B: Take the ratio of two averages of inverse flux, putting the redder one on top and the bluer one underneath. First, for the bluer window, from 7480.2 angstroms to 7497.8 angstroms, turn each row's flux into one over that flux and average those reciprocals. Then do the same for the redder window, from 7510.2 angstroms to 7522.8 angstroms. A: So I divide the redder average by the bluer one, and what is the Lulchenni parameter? 0.98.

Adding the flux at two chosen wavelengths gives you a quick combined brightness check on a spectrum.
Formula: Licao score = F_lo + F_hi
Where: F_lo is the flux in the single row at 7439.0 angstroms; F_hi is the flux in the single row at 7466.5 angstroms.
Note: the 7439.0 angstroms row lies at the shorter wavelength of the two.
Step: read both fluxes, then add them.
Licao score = 14.7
